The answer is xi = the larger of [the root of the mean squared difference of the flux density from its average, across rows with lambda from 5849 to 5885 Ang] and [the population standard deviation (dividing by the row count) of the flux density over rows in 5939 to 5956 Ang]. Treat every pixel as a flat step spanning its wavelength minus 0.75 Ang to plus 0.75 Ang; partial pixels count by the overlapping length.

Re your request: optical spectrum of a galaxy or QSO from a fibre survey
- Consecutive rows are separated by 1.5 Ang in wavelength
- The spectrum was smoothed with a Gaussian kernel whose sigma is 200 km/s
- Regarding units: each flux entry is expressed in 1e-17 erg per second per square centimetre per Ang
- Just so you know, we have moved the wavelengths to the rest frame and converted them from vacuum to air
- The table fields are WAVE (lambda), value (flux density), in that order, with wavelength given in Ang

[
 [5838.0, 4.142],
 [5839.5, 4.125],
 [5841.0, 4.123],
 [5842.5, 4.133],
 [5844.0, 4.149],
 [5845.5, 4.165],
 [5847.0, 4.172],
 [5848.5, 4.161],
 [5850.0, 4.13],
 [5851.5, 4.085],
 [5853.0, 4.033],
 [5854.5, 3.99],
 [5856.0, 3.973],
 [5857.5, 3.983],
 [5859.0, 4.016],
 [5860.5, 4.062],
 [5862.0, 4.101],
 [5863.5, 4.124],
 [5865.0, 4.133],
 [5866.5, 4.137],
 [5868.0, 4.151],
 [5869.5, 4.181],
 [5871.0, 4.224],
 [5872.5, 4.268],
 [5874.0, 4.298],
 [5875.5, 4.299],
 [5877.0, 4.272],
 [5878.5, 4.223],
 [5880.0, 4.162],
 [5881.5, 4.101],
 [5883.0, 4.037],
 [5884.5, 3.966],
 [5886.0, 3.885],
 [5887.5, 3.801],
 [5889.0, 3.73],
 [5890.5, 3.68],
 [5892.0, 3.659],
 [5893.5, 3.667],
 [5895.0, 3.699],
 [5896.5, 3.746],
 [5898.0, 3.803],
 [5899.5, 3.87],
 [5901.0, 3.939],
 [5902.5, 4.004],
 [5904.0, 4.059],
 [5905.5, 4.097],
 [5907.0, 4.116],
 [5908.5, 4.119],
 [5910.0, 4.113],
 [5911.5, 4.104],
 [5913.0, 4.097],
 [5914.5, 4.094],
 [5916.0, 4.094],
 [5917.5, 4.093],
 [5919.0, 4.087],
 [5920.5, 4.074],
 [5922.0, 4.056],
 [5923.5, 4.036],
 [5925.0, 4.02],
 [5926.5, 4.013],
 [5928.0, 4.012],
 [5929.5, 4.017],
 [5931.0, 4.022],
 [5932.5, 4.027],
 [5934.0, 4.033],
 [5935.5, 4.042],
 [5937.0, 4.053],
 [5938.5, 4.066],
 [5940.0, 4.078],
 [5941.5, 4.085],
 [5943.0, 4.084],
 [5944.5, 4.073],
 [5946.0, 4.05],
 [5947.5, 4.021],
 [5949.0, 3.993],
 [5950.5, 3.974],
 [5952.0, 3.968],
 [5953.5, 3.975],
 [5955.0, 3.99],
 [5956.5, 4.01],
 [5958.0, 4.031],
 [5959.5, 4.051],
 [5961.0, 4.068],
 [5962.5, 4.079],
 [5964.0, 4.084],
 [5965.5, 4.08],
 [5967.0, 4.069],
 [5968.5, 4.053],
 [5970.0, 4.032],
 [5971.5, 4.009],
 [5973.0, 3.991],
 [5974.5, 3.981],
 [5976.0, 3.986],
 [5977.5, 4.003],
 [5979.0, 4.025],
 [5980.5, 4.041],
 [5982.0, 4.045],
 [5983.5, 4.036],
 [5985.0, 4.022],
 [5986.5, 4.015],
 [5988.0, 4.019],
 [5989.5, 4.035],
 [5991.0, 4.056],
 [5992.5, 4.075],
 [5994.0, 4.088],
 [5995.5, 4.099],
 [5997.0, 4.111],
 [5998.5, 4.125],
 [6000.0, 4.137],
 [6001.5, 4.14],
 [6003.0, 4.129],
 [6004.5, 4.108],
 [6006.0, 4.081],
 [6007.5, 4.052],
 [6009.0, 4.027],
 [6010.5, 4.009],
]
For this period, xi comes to 0.10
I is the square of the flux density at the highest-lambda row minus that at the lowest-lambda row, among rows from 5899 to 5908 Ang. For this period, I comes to 2.0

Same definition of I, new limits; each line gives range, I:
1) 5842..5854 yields -0.8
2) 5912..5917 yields 0.0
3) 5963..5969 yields -0.3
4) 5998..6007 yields -0.4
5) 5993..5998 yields 0.2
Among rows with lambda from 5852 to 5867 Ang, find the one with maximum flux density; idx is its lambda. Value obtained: 5866.5 Ang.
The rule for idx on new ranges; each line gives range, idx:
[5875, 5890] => 5875.5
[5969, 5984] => 5982.0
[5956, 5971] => 5964.0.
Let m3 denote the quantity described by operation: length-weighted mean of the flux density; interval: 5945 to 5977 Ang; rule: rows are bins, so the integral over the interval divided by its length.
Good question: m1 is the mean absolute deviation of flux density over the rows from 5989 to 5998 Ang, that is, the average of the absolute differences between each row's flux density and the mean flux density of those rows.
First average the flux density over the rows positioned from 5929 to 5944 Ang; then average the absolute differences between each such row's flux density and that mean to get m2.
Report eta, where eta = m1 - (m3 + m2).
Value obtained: -4.02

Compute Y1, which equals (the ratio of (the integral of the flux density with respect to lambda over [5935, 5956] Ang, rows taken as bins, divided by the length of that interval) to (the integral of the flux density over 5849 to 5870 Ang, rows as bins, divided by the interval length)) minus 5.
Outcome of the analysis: -4.01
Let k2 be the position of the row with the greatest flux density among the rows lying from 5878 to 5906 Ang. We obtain 5878.5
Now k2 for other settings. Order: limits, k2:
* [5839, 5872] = 5871.0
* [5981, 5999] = 5998.5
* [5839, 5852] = 5847.0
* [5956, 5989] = 5964.0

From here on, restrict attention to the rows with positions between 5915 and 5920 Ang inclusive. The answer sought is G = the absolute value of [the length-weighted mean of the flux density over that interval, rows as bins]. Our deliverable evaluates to 4.09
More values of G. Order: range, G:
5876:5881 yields 4.22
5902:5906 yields 4.05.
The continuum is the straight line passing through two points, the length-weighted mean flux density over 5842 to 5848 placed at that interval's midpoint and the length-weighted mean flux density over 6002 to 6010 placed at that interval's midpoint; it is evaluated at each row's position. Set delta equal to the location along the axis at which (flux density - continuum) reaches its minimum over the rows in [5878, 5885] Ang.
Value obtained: 5884.5 Ang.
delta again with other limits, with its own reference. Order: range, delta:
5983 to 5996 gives 5986.5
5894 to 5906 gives 5895.0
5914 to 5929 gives 5928.0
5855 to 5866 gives 5856.0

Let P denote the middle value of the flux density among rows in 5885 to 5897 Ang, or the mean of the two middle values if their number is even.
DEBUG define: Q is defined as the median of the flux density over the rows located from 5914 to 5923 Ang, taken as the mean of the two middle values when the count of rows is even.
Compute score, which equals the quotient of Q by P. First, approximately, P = 3.71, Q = 4.09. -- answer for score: 1.10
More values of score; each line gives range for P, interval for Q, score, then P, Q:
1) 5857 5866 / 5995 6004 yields 1.01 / 4.08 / 4.13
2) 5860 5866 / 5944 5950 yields 0.98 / 4.11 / 4.04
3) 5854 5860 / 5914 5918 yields 1.03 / 3.99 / 4.09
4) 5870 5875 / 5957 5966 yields 0.95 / 4.27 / 4.07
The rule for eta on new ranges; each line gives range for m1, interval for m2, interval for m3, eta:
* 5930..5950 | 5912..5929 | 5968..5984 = -4.03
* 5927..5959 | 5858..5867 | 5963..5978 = -4.04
